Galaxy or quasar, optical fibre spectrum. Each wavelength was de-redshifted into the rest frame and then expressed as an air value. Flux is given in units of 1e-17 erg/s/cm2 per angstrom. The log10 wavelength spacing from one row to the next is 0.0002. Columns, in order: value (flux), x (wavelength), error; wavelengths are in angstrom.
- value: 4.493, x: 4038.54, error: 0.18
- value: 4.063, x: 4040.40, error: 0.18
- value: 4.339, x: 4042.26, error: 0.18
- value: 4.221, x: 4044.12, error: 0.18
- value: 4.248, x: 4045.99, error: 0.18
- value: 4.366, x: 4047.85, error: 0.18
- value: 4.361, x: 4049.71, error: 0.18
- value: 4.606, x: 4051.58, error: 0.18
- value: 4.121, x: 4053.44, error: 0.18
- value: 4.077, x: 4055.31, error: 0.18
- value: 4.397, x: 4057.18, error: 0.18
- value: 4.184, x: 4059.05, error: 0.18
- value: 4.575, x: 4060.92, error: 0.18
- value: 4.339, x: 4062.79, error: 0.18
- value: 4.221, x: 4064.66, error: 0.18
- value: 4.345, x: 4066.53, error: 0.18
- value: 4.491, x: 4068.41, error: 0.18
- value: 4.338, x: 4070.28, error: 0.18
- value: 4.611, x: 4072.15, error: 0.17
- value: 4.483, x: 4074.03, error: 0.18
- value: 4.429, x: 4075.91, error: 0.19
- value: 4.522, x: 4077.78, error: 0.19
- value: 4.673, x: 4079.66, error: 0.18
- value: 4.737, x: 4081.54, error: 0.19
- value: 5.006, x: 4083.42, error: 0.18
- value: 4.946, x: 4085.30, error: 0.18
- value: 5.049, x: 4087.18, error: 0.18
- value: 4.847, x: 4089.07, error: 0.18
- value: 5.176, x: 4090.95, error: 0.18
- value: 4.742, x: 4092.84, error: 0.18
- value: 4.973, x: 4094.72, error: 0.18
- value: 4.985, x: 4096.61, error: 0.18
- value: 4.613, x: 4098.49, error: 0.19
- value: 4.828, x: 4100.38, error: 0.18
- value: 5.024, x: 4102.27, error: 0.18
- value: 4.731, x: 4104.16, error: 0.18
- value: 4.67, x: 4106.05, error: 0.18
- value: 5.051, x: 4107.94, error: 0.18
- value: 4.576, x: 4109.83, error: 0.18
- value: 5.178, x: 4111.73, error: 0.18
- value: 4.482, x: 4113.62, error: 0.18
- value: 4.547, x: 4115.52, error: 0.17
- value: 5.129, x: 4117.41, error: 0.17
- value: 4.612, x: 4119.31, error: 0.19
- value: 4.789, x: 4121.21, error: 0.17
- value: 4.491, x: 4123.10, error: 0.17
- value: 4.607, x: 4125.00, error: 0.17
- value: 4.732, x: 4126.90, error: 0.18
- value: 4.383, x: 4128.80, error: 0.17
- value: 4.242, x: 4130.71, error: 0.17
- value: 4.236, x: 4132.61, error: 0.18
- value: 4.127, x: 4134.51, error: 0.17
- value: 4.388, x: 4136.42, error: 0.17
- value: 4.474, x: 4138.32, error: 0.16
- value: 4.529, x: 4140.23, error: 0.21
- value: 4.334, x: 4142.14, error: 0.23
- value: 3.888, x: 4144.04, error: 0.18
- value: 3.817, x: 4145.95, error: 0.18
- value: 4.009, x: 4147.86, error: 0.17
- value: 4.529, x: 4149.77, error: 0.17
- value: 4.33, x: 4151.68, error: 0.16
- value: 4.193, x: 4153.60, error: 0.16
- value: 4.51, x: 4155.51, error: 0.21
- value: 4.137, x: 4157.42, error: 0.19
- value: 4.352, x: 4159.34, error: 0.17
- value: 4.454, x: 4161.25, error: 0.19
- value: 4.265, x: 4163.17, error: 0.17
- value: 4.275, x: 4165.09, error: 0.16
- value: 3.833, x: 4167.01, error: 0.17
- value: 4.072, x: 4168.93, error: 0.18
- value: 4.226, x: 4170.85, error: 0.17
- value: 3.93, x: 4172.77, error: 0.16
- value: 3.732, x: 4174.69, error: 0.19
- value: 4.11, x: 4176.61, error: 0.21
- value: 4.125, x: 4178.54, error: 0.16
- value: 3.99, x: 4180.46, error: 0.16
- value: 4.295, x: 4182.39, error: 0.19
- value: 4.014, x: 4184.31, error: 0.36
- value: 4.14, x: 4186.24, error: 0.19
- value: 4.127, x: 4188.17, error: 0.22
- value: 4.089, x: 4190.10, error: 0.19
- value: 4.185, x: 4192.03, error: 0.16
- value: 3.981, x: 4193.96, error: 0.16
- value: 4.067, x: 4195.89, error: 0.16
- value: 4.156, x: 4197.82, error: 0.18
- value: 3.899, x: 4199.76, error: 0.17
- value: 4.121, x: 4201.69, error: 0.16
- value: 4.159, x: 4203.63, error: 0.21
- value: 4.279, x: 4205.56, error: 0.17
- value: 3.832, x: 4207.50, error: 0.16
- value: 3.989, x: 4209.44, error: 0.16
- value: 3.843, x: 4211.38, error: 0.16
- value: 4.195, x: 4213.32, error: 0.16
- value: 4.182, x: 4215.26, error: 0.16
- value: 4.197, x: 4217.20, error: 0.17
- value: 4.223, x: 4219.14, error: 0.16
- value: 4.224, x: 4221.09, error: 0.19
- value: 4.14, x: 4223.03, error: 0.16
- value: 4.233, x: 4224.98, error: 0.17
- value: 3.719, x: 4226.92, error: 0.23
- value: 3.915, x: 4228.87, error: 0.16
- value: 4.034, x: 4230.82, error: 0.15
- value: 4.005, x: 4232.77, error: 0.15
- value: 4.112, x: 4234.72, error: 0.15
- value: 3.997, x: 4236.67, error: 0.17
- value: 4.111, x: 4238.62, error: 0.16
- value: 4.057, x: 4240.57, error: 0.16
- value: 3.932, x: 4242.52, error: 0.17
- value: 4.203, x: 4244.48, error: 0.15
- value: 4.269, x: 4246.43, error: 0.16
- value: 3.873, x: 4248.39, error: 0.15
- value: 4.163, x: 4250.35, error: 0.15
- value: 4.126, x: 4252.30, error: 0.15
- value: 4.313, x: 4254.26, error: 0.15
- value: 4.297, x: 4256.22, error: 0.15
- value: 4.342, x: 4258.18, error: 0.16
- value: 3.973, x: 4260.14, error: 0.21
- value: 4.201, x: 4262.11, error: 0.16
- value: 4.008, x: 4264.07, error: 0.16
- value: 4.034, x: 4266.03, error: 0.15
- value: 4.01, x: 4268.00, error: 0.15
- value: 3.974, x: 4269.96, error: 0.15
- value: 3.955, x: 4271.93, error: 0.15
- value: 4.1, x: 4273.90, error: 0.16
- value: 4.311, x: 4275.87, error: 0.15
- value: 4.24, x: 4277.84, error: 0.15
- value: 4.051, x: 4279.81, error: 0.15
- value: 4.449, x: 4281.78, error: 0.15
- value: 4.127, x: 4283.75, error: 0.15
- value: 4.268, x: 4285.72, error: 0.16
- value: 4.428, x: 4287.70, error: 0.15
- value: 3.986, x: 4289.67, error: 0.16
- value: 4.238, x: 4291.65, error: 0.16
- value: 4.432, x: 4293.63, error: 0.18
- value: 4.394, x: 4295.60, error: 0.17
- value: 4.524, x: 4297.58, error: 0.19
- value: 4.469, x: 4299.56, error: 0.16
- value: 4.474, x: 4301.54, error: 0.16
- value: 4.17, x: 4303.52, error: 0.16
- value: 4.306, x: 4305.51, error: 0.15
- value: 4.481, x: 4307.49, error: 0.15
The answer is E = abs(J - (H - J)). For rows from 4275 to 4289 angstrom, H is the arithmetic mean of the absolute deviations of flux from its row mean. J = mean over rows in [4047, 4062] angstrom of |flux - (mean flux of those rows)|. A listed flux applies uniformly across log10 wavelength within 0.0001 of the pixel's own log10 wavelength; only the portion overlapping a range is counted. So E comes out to 0.20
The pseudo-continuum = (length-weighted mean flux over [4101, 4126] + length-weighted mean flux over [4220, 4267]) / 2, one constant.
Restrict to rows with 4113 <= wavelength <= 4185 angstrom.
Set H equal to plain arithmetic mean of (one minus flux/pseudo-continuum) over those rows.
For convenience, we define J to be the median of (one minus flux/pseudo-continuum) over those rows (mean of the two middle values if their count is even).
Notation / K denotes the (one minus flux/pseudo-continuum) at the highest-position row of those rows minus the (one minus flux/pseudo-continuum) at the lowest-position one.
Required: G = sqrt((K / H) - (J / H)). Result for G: 1.6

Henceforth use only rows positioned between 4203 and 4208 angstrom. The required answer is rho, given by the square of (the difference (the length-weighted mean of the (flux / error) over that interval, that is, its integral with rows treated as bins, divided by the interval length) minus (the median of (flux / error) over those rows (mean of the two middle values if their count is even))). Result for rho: 0.698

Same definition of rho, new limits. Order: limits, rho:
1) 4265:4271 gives 0.001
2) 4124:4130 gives 0.000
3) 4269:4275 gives 0.035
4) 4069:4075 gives 0.195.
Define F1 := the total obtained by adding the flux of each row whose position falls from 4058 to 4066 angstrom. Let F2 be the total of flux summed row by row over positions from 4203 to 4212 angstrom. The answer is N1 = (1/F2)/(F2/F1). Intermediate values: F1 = 17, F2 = 20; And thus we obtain 0.043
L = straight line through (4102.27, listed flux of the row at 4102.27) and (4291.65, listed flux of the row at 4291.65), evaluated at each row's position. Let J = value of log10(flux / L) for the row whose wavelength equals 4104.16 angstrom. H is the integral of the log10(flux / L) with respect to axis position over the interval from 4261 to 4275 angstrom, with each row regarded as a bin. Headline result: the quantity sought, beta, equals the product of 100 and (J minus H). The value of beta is 40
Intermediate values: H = -0.43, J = -0.025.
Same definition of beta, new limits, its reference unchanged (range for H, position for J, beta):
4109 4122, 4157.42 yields 19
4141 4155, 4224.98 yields 88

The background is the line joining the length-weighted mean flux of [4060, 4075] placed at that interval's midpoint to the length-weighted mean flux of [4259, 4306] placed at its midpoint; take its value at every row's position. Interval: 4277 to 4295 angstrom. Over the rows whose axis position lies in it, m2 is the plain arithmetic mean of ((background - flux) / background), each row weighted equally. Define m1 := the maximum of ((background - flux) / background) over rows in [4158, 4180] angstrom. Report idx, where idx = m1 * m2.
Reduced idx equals -0.0012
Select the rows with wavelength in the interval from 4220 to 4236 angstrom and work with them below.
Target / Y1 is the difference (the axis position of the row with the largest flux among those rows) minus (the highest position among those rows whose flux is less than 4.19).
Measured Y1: -9.7 angstrom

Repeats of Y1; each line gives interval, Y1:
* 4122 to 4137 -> -7.6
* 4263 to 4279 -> 2.0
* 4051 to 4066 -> -7.5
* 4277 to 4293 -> -7.9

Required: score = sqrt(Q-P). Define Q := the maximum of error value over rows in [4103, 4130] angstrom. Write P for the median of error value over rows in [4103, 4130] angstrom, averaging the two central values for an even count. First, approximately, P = 0.180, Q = 0.190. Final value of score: 0.10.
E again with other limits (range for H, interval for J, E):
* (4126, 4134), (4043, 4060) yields 0.09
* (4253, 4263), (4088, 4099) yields 0.20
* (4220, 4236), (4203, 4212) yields 0.19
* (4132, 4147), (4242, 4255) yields 0.04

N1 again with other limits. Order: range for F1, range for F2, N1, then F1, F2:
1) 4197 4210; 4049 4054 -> 0.166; 28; 13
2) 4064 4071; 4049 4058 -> 0.037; 17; 22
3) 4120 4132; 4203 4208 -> 0.181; 27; 12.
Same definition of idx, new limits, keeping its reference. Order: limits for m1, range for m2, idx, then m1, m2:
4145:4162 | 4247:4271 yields 0.0036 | 0.12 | 0.030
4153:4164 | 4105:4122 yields -0.0042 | 0.05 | -0.092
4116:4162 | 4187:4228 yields 0.0057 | 0.12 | 0.046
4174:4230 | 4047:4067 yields 0.0033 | 0.14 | 0.024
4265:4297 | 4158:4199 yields 0.0029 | 0.06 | 0.046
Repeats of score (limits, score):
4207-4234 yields 0.26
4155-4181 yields 0.20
